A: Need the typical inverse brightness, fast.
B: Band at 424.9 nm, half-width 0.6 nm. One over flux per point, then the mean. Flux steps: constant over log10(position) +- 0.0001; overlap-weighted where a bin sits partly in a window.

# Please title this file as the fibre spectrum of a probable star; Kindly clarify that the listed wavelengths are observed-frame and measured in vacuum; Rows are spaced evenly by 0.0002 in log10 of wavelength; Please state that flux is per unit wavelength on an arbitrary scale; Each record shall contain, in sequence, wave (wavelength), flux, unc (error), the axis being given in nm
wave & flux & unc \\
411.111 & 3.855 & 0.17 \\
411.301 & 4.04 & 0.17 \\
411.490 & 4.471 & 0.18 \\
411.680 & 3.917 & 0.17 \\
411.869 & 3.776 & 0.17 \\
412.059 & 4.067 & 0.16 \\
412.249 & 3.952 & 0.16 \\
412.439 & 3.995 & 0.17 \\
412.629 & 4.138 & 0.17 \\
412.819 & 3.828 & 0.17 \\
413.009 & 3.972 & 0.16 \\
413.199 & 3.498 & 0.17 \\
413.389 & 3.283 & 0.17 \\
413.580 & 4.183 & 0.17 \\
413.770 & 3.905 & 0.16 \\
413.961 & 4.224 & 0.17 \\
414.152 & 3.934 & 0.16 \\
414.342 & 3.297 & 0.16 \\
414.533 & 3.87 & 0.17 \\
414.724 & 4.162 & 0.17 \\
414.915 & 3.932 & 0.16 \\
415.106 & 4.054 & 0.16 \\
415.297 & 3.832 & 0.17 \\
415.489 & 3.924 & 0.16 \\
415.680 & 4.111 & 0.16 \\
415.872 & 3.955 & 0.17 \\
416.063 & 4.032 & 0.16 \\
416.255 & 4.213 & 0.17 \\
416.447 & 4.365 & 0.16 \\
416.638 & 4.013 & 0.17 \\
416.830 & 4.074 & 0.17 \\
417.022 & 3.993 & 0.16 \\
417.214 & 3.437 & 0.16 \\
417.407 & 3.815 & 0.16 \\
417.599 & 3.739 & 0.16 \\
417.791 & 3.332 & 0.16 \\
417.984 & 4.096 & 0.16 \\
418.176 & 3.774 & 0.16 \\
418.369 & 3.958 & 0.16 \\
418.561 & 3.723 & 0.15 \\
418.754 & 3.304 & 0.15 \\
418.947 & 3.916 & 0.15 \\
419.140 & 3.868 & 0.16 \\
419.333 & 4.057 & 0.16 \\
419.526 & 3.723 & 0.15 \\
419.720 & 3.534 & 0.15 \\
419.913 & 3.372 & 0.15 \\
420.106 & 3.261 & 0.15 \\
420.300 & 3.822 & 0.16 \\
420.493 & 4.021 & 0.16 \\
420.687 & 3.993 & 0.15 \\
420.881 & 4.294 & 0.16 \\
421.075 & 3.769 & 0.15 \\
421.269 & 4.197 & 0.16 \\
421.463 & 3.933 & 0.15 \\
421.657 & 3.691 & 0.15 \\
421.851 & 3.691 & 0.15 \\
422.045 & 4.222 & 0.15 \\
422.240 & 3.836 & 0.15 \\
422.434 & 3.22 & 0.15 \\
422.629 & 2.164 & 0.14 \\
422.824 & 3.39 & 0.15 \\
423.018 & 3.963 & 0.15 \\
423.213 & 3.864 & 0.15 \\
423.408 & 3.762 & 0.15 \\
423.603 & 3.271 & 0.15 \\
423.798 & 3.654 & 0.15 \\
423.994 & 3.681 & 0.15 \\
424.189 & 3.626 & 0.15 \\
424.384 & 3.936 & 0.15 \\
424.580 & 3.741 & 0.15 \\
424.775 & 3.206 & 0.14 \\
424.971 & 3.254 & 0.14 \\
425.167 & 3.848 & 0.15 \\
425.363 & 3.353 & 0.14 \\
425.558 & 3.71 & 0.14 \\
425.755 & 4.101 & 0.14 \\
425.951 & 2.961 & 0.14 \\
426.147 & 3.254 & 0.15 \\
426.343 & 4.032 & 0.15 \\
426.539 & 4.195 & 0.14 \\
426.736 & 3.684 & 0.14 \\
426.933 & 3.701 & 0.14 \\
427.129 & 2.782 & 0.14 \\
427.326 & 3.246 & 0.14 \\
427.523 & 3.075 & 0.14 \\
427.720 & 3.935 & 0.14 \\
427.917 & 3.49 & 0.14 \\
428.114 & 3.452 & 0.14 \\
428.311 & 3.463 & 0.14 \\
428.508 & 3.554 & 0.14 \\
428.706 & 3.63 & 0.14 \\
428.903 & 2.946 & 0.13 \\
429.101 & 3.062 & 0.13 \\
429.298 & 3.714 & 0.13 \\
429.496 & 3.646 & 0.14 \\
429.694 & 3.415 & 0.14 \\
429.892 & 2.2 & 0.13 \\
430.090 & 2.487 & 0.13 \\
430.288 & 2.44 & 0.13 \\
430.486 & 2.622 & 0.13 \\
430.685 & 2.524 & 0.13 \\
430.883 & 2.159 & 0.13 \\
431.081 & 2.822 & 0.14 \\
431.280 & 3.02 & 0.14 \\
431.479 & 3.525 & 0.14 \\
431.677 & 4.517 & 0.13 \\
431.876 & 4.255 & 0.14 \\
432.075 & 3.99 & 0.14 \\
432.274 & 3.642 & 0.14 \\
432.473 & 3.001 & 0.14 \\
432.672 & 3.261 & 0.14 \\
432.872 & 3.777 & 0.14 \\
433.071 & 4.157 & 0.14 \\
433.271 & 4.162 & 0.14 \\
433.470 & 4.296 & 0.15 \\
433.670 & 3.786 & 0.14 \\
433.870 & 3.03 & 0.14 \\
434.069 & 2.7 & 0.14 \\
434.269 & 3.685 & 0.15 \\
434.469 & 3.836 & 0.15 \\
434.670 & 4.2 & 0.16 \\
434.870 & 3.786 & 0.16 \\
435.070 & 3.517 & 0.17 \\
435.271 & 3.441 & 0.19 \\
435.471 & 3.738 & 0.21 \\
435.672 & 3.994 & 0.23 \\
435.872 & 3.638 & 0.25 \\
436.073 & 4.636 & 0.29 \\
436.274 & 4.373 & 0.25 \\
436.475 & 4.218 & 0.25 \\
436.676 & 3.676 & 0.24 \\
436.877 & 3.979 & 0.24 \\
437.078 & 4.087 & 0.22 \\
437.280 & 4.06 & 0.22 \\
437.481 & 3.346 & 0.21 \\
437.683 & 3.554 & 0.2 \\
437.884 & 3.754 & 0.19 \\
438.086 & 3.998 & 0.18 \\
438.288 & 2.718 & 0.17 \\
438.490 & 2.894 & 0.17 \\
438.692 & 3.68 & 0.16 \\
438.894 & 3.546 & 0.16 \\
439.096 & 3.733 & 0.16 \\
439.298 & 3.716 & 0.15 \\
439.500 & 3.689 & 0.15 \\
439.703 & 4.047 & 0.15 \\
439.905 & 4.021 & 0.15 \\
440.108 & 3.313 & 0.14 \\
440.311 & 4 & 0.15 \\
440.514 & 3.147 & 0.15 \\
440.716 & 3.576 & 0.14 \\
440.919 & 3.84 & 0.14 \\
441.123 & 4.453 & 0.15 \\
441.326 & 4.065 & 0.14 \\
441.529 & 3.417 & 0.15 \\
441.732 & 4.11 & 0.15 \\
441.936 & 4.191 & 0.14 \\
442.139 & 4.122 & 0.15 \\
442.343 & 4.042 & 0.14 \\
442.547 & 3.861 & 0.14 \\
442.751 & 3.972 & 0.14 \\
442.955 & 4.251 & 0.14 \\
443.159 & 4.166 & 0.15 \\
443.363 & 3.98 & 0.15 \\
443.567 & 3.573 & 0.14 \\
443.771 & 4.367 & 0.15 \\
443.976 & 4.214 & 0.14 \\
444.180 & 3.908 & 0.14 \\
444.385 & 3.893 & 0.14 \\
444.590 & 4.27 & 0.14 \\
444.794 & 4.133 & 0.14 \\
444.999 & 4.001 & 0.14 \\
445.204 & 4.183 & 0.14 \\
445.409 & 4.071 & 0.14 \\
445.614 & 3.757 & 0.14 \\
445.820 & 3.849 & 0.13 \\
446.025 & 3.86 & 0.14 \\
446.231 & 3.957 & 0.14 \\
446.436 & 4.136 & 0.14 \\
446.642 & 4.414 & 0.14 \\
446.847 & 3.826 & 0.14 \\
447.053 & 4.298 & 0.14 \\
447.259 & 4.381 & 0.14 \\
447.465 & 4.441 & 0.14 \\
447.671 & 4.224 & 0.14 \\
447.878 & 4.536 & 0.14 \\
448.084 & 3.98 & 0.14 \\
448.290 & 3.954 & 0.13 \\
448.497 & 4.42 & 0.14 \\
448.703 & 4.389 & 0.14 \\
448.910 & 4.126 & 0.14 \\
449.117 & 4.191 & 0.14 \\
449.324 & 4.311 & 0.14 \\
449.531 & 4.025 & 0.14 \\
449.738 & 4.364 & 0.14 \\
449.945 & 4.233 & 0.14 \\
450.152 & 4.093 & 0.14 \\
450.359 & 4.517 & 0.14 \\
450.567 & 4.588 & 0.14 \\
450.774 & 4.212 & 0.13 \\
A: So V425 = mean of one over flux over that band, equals 0.283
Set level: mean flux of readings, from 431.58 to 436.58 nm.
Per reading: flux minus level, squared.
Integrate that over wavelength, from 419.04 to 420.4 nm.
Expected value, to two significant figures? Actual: 0.13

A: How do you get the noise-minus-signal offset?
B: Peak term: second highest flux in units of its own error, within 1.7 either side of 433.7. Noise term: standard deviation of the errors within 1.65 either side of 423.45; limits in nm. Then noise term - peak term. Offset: -29.7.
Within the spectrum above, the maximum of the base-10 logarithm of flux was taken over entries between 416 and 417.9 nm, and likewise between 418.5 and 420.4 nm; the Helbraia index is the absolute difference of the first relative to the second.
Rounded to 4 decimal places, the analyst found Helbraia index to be 0.0318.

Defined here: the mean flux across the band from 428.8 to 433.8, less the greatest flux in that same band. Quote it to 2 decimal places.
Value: -1.18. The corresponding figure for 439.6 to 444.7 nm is -0.50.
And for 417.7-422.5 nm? -0.51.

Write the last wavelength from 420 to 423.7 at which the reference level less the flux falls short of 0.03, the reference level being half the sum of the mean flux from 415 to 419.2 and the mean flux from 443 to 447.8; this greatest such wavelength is 423.018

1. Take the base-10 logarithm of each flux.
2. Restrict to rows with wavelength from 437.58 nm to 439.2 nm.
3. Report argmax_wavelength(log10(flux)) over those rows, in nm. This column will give 438.086 nm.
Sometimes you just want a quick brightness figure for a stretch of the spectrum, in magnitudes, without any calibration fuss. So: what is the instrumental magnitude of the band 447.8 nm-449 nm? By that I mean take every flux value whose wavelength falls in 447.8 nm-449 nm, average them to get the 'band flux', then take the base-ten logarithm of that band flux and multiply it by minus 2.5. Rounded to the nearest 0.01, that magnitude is -1.57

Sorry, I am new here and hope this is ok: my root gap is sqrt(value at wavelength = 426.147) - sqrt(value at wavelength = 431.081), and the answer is 0.12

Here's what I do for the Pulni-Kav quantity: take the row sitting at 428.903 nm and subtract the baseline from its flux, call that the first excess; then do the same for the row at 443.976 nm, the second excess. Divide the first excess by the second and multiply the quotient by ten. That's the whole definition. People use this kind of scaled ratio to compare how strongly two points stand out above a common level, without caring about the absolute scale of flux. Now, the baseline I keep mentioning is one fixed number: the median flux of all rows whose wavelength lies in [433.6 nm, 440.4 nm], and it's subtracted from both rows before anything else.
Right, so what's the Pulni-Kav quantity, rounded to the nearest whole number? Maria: -16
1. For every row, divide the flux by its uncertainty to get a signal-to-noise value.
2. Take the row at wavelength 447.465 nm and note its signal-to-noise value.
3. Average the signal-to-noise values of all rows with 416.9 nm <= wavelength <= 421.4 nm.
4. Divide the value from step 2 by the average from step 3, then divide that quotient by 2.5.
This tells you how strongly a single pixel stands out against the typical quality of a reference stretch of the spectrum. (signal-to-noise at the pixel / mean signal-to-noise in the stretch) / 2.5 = 0.52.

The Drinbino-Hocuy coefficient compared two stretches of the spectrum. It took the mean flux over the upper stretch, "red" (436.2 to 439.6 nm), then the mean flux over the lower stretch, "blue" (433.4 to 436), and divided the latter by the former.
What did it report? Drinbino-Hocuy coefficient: 0.99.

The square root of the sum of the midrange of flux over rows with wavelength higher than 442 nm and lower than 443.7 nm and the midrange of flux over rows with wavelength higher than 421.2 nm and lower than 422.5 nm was 2.76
